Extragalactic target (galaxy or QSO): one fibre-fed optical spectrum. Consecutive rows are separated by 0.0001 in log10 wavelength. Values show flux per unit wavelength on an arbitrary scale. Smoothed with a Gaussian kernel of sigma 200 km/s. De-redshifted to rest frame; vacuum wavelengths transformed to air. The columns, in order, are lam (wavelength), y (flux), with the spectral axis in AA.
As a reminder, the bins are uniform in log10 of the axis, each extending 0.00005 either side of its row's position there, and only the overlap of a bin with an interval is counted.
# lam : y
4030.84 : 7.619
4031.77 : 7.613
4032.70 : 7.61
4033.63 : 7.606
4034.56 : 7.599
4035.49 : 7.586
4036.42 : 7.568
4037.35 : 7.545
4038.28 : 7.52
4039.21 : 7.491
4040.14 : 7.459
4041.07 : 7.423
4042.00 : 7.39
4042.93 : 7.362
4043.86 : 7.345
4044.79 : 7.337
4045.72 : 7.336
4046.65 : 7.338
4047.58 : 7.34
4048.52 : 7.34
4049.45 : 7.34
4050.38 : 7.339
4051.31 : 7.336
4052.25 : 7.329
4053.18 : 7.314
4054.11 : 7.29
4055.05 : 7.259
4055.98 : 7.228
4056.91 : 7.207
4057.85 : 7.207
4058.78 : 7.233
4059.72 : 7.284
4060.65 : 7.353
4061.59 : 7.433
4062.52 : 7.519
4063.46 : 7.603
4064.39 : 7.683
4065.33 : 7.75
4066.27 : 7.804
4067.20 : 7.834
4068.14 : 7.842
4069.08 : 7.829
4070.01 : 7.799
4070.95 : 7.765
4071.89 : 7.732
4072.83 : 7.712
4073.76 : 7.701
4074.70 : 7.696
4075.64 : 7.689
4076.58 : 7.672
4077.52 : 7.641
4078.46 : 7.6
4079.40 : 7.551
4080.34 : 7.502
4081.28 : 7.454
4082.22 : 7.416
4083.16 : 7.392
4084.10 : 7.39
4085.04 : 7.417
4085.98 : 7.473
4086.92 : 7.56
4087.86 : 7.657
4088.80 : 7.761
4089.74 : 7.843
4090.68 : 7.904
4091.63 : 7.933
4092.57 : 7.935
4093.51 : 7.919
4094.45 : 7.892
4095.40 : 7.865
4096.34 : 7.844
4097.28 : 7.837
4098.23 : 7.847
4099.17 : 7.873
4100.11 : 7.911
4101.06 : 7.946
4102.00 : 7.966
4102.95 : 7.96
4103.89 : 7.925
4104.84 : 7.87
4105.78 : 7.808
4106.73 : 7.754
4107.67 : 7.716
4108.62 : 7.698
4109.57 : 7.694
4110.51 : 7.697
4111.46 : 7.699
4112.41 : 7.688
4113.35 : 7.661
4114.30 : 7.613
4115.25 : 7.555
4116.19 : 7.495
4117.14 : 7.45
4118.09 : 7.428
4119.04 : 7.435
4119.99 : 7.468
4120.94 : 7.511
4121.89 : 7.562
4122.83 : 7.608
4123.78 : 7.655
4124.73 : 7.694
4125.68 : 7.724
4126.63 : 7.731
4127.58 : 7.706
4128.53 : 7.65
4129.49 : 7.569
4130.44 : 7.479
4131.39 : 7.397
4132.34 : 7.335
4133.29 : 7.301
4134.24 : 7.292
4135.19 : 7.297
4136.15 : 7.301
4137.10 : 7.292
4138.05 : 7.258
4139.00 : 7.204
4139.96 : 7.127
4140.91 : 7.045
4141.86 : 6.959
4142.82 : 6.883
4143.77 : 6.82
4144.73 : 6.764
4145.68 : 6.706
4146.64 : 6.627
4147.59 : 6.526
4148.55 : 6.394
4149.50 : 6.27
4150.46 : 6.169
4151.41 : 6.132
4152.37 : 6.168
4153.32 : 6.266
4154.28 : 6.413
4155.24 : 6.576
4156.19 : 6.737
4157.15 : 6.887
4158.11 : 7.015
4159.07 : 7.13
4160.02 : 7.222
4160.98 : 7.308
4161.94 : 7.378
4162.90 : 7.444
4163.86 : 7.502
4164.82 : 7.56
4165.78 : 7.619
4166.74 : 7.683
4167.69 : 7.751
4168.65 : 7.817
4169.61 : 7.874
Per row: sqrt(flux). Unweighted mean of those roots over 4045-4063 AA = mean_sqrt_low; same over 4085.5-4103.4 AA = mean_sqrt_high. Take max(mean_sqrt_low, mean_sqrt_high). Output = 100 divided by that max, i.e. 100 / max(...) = 35.7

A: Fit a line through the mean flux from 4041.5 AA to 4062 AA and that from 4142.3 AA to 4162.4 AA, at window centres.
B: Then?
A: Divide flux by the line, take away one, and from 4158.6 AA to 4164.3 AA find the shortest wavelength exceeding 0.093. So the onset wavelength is 4160.98 AA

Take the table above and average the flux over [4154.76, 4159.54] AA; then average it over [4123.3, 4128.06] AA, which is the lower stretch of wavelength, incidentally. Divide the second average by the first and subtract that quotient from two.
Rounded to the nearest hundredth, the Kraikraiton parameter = 0.88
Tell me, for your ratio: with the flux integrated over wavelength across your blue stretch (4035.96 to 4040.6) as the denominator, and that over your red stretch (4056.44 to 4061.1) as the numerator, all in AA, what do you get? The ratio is 0.97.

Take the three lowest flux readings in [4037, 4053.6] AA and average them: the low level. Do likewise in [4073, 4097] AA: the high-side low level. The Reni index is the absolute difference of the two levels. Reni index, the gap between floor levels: 0.07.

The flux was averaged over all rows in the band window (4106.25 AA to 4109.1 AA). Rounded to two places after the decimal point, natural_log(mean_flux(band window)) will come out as 2.04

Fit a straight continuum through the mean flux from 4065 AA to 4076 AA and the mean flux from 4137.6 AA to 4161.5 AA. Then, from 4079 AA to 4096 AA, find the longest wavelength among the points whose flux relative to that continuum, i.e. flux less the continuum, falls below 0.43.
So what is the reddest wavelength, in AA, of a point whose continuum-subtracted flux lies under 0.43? 4095.40 AA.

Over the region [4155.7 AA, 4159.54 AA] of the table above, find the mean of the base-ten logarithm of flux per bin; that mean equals 0.841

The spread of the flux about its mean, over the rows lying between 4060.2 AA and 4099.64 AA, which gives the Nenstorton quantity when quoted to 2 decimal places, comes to 0.17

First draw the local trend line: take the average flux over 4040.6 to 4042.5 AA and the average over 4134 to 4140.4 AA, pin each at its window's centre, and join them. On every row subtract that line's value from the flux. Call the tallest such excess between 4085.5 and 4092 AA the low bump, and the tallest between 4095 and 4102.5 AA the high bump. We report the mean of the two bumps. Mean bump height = 0.63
